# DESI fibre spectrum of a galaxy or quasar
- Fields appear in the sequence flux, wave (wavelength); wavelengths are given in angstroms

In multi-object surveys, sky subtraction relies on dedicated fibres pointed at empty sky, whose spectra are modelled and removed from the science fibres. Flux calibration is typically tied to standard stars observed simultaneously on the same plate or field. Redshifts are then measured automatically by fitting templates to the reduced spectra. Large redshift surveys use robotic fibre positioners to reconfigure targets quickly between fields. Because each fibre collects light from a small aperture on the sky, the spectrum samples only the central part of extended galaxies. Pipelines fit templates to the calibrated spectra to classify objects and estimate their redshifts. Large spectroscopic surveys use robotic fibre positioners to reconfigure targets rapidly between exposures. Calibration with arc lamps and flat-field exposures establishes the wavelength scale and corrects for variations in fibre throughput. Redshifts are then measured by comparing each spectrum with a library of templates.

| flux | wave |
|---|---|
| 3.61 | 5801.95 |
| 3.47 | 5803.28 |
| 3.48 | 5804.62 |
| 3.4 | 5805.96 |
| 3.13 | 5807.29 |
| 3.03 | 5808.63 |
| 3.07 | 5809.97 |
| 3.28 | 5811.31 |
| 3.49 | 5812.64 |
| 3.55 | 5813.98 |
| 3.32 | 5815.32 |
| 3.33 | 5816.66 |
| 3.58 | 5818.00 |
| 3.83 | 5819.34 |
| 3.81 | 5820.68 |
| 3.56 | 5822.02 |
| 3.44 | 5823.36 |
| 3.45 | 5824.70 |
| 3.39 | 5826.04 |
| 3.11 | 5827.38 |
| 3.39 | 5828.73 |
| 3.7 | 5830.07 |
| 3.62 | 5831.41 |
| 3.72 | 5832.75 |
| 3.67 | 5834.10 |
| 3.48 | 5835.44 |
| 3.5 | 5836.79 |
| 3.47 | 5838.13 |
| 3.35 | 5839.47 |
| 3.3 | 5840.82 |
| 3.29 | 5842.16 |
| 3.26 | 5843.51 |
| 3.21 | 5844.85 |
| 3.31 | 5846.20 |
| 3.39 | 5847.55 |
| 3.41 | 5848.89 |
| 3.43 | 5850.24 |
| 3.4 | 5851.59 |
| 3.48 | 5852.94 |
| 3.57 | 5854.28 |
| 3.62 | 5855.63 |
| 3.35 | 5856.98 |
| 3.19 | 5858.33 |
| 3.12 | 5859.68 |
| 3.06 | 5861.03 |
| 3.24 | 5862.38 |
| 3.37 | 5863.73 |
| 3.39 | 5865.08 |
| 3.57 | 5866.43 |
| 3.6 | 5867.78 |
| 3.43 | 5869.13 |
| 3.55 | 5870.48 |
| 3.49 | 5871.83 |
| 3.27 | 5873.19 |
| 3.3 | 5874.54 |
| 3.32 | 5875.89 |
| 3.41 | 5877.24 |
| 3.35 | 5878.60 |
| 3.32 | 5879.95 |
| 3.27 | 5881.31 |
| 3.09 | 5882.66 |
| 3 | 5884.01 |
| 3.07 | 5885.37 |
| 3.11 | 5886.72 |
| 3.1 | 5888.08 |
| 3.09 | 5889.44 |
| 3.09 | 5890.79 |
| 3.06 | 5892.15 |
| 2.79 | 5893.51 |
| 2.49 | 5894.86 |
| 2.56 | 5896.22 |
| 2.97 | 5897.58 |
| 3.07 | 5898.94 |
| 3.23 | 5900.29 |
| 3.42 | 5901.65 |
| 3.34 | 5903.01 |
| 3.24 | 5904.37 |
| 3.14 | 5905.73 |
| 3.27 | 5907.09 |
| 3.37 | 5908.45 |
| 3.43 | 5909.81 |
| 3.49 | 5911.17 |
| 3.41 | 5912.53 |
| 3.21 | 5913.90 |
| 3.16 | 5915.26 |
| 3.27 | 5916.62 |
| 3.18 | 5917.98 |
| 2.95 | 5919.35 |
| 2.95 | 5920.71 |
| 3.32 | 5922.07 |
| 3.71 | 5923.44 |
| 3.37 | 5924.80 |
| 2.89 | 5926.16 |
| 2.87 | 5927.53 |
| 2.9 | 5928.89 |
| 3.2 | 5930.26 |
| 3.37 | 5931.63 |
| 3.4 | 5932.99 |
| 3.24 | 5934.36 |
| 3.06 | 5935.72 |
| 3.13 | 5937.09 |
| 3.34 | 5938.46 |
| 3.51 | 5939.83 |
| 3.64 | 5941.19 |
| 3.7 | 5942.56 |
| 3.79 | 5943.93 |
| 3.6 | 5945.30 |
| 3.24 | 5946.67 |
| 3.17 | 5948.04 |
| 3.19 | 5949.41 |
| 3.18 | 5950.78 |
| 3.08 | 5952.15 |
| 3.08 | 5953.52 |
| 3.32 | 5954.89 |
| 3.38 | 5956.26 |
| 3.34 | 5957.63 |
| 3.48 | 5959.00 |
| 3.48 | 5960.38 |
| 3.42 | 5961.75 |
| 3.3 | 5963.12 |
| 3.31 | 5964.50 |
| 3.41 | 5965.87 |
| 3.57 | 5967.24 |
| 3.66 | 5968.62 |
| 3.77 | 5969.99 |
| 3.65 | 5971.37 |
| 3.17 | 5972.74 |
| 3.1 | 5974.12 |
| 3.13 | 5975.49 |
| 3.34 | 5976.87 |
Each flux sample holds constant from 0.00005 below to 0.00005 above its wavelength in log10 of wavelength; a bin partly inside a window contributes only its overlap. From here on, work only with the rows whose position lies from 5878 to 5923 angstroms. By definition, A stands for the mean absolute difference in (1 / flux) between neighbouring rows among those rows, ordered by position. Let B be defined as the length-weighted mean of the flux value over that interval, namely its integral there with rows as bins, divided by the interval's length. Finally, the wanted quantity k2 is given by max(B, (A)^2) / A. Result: 249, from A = 0.013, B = 3.15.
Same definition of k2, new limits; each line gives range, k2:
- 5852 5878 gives 356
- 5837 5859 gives 502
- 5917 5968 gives 252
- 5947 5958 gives 494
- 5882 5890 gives 652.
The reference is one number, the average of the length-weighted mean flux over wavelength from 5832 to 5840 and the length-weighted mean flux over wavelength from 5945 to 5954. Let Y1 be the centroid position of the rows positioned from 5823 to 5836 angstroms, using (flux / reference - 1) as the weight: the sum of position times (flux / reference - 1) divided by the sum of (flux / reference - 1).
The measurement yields 5832.3 angstroms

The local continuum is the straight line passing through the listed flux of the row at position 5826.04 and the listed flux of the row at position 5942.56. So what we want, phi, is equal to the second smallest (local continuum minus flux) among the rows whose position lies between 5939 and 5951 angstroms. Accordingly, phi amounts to 0.00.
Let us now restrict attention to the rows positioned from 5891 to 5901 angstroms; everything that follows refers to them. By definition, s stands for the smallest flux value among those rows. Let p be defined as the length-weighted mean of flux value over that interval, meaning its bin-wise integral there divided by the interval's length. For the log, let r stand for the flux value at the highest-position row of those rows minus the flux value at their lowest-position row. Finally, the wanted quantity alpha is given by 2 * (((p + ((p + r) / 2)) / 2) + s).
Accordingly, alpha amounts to 9.4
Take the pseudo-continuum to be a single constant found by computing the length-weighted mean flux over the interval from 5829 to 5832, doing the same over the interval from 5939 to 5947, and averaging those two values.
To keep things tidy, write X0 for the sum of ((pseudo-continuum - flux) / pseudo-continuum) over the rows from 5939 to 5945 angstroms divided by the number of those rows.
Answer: -0.014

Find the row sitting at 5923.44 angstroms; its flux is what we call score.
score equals 3.71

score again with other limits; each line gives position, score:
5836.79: 3.5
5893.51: 2.79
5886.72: 3.11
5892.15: 3.06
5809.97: 3.07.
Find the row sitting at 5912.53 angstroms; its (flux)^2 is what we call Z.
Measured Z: 11.6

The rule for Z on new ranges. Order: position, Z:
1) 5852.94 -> 12.1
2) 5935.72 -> 9.4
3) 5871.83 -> 12.2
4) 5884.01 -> 9.0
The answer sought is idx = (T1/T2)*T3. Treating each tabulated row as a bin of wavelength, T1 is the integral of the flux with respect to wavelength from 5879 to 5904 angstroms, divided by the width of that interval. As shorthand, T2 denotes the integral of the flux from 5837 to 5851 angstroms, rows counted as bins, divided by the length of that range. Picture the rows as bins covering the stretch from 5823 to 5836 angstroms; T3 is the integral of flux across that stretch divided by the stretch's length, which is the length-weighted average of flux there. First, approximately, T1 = 3.07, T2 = 3.35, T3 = 3.50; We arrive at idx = 3.2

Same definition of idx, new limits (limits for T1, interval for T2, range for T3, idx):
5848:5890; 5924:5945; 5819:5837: 3.6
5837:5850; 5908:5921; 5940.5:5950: 3.6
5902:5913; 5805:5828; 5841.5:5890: 3.3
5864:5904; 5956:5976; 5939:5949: 3.3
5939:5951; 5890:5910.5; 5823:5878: 3.8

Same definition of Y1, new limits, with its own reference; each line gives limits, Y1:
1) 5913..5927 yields 5919.5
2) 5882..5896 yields 5890.0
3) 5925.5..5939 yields 5930.3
